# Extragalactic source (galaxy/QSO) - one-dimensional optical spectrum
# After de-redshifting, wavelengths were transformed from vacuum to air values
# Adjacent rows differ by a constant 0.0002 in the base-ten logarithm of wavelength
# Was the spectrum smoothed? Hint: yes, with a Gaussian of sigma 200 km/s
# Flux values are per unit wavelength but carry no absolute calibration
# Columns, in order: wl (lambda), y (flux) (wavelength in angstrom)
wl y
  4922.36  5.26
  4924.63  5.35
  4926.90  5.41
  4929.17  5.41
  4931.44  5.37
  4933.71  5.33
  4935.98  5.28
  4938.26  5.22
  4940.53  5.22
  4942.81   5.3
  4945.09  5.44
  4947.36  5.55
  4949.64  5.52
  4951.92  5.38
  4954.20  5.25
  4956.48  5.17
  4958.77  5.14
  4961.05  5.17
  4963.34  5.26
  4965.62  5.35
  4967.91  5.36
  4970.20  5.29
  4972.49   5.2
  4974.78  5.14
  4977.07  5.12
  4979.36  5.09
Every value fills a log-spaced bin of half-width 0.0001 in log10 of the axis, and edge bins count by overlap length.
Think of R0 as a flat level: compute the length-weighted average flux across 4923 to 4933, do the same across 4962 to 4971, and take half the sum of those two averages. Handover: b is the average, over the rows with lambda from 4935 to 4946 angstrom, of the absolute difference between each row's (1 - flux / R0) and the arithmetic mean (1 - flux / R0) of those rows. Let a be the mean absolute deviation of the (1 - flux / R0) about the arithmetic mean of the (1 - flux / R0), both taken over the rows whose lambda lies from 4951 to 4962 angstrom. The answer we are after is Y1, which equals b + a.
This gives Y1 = 0.026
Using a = 0.0139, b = 0.0117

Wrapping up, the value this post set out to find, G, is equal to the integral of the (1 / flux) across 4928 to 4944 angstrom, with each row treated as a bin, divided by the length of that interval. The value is 0.188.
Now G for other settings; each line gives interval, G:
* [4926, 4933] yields 0.185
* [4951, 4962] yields 0.192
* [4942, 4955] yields 0.185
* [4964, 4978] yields 0.191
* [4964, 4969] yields 0.187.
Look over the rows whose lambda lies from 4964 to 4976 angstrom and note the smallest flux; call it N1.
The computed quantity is 5.14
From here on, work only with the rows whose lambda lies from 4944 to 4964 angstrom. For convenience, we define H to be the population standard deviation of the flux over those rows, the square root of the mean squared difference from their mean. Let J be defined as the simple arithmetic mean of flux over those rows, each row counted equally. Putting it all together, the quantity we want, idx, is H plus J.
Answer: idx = 5.47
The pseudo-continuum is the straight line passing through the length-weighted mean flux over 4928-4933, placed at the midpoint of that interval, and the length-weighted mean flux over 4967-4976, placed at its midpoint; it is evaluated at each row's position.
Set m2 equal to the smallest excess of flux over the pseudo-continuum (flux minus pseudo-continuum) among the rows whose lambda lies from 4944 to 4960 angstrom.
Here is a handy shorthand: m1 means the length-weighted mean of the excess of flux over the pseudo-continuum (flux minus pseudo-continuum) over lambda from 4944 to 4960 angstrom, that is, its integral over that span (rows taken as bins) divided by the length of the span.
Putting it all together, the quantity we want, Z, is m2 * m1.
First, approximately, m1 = 0.04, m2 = -0.148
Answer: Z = -0.0055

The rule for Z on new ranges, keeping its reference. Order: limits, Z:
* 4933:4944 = 0.0126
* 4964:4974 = -0.0016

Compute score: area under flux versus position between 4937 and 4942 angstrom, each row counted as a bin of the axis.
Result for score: 26.1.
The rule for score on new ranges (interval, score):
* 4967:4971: 21.3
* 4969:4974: 26.2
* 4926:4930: 21.6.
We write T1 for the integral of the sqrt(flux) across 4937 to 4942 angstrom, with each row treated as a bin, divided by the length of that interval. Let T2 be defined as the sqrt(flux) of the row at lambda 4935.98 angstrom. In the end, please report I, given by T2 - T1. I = 0.014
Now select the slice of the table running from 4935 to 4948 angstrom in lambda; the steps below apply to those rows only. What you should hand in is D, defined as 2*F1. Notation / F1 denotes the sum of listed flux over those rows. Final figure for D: 64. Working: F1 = 32.0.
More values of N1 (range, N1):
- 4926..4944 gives 5.22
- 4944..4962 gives 5.14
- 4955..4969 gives 5.14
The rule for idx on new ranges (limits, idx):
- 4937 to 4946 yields 5.38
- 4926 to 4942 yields 5.40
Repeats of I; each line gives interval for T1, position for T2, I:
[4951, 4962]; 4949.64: 0.065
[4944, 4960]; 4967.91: 0.002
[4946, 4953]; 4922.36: -0.050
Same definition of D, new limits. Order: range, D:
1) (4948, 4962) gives 63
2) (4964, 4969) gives 21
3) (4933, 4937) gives 21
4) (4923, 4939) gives 75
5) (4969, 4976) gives 31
